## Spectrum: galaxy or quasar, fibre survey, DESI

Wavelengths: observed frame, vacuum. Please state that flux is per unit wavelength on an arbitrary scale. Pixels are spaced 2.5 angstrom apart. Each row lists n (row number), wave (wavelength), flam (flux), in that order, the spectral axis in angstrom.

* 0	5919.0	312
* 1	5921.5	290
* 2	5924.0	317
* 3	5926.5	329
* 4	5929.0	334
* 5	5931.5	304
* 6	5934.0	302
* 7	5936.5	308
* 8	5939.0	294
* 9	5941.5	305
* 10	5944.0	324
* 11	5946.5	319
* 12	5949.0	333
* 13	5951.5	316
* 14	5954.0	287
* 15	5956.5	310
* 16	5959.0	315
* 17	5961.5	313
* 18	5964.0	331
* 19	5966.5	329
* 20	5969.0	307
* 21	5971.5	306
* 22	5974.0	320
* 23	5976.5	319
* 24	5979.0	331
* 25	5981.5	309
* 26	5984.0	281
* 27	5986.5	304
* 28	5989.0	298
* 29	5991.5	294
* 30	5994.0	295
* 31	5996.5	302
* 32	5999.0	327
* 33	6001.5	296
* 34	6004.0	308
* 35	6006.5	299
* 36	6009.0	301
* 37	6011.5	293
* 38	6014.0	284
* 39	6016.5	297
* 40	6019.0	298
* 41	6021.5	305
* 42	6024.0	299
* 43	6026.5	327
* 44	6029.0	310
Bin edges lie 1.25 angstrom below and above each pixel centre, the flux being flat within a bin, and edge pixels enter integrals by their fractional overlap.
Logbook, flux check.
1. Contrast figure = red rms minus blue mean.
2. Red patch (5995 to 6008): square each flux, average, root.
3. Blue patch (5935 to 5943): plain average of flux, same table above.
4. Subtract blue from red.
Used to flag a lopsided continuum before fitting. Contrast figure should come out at 4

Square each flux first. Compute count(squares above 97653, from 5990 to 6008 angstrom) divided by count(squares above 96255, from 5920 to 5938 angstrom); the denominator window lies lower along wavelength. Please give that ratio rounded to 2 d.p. 0.33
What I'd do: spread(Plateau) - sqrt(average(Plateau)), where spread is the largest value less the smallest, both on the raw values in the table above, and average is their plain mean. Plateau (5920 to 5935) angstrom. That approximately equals 26.3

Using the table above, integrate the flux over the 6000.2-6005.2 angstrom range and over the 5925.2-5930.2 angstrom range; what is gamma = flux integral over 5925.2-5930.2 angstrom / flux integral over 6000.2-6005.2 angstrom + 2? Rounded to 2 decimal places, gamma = 3.10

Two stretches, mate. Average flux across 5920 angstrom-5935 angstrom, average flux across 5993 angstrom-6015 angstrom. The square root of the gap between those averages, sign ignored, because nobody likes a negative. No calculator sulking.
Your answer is 3.5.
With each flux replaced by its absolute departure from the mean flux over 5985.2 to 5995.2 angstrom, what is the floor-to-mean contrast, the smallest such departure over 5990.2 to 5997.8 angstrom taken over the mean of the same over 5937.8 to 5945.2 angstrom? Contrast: 0.22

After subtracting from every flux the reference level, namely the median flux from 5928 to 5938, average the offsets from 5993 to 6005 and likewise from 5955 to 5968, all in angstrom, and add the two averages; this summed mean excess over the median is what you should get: 13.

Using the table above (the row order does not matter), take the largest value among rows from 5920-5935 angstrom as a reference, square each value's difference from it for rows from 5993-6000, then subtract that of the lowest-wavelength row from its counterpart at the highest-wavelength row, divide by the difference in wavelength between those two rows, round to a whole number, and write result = -294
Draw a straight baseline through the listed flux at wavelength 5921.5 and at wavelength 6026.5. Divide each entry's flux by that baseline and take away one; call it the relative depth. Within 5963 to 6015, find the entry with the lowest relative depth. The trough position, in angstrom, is 6014.0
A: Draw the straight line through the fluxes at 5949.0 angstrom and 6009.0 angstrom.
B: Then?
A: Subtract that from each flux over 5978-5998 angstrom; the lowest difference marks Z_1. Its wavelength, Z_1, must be 5984.0 angstrom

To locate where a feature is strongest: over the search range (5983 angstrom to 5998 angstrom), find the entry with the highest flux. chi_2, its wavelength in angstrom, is 5986.5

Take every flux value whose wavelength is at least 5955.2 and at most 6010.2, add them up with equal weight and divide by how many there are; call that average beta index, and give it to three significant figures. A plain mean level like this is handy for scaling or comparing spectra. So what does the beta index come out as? 309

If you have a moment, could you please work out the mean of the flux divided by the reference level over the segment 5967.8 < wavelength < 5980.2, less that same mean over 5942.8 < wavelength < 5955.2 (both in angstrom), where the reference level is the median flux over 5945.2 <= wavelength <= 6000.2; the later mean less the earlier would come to 0.00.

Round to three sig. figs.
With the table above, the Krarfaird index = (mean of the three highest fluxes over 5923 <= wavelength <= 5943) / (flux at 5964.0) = 0.987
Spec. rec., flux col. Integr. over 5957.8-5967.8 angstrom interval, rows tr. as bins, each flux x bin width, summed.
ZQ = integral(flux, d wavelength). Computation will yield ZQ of 3220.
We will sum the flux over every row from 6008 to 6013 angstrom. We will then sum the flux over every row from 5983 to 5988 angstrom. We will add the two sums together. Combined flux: 1179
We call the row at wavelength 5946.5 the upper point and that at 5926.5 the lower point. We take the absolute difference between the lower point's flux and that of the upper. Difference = 10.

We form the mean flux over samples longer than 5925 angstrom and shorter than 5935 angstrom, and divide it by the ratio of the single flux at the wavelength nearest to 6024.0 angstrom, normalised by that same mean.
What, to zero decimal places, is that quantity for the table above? 337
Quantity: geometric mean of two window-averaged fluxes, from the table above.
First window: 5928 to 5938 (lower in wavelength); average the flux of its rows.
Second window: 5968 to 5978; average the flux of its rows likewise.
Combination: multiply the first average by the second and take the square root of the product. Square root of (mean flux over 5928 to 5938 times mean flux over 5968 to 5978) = 312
